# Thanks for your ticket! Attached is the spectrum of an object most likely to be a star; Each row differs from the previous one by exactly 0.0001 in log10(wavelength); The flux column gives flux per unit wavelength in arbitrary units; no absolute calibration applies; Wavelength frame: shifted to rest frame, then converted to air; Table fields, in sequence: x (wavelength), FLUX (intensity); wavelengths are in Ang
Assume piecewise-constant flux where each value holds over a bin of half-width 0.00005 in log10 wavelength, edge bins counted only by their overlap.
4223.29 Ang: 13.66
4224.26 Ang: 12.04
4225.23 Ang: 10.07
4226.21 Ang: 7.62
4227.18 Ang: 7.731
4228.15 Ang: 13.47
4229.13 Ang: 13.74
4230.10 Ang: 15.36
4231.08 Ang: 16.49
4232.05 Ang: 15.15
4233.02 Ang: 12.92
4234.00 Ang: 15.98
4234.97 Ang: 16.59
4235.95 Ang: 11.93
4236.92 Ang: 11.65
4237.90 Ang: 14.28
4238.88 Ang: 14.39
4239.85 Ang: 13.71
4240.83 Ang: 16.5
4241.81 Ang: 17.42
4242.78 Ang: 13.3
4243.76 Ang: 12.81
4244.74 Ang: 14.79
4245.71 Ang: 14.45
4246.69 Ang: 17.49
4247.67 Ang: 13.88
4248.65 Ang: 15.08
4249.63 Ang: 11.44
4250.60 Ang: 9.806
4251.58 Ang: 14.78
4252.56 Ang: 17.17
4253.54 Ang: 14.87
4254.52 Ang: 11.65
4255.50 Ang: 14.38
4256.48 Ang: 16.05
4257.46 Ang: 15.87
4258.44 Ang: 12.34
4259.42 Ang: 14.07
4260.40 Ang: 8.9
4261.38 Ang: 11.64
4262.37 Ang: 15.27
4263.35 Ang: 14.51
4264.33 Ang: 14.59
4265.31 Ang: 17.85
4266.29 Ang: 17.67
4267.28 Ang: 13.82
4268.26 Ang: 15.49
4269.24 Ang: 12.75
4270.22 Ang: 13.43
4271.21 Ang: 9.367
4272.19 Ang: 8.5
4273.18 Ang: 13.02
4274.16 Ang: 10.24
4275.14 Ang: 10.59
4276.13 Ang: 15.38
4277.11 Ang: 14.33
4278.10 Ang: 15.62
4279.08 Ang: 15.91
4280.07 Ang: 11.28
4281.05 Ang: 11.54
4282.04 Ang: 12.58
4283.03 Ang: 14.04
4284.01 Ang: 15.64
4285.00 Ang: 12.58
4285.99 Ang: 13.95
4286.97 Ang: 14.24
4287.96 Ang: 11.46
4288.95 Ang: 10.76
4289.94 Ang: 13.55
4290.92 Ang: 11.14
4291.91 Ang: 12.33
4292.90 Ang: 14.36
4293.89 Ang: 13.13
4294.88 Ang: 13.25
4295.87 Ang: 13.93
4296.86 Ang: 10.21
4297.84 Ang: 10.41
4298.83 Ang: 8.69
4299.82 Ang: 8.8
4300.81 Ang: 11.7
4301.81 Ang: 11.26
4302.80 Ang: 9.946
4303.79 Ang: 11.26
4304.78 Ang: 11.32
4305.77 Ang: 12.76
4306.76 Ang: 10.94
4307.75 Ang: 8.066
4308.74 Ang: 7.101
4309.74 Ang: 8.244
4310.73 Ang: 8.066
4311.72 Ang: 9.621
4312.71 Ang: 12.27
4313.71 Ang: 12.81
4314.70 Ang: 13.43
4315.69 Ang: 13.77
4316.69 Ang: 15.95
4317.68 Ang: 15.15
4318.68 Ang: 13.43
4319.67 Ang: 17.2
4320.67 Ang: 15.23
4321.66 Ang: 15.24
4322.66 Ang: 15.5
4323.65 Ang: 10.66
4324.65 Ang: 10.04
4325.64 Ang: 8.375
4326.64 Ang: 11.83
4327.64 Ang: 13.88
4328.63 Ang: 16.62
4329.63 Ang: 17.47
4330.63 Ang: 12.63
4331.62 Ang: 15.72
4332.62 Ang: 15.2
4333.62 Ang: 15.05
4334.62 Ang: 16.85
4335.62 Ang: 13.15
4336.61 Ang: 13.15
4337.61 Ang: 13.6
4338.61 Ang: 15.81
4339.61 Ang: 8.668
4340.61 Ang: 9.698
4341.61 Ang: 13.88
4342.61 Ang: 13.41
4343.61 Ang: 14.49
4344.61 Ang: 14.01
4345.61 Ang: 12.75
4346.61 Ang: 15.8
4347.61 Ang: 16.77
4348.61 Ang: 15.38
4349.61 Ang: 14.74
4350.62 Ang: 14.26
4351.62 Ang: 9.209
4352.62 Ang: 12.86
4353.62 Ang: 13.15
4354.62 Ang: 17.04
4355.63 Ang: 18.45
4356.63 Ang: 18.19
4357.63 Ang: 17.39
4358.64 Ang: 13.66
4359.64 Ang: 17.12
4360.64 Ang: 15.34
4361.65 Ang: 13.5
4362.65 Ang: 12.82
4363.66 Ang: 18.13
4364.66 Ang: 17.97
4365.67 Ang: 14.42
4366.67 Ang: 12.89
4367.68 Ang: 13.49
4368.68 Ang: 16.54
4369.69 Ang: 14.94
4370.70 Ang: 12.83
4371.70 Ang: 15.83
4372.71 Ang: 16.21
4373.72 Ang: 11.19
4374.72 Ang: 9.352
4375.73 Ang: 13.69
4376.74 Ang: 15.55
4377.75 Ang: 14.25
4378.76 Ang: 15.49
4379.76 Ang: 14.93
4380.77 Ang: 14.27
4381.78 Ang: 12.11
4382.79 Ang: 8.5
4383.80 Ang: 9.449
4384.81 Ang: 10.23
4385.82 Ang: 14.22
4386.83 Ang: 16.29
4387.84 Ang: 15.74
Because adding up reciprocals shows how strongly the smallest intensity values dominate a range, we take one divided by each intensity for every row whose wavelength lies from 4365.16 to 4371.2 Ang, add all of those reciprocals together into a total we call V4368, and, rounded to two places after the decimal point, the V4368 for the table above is 0.43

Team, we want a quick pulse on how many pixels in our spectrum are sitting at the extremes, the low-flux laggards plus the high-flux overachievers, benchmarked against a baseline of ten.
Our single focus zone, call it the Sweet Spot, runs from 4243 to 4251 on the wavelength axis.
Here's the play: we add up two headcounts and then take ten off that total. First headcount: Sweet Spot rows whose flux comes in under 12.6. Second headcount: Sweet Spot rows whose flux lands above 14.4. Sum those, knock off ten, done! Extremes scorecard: -4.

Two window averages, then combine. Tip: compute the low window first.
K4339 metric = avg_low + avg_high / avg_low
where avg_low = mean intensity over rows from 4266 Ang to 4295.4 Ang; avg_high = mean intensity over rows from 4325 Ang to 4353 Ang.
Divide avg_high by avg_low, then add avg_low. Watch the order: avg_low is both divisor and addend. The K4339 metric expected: 14.1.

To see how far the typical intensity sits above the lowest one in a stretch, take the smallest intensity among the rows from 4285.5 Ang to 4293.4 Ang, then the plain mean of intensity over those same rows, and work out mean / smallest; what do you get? 1.18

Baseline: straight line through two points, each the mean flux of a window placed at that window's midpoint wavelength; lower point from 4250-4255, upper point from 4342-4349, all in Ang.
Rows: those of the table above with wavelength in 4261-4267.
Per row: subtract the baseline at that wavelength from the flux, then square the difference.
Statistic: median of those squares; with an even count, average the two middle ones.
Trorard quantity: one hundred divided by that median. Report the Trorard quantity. 30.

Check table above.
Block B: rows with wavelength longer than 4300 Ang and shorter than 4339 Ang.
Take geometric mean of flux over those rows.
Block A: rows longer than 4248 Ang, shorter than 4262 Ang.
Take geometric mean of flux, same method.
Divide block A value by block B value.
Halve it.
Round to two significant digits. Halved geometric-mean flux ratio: 0.53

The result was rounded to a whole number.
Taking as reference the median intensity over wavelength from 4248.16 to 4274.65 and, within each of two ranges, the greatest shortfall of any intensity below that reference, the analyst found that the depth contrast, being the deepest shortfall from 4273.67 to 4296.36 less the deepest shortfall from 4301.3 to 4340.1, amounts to -3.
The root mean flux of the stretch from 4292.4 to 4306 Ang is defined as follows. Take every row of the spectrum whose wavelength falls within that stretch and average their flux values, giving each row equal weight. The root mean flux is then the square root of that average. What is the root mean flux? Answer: 3.4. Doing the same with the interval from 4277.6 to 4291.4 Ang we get 3.6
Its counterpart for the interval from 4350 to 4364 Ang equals 3.9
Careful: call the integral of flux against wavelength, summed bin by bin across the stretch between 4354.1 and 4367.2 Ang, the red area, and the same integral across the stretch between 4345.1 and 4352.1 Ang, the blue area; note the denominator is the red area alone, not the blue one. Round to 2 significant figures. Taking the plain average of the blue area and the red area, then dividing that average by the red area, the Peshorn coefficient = 0.74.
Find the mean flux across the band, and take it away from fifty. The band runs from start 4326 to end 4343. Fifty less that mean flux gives 36.1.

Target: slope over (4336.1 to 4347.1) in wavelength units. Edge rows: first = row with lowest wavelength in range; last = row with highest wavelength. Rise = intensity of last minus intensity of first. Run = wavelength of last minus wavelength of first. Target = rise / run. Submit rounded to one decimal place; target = 0.3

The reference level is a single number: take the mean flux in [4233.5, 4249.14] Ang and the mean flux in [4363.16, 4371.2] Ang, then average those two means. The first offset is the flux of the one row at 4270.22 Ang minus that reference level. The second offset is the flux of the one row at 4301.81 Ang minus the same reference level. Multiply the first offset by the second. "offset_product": 5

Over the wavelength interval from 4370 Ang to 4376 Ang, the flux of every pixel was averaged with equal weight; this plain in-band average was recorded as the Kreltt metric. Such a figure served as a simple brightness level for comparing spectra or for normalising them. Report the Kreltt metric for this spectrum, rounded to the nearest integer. 13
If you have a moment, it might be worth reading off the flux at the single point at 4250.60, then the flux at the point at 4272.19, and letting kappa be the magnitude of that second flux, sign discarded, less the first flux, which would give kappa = -1.3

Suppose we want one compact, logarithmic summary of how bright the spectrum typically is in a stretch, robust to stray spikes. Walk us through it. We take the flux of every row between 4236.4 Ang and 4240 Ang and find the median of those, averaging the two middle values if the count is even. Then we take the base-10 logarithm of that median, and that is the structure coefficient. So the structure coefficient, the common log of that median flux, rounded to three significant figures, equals 1.15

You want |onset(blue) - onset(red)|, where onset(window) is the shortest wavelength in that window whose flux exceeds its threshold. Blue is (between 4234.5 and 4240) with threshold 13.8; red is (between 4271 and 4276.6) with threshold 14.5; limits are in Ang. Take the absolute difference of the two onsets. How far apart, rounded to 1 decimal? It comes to 41.2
